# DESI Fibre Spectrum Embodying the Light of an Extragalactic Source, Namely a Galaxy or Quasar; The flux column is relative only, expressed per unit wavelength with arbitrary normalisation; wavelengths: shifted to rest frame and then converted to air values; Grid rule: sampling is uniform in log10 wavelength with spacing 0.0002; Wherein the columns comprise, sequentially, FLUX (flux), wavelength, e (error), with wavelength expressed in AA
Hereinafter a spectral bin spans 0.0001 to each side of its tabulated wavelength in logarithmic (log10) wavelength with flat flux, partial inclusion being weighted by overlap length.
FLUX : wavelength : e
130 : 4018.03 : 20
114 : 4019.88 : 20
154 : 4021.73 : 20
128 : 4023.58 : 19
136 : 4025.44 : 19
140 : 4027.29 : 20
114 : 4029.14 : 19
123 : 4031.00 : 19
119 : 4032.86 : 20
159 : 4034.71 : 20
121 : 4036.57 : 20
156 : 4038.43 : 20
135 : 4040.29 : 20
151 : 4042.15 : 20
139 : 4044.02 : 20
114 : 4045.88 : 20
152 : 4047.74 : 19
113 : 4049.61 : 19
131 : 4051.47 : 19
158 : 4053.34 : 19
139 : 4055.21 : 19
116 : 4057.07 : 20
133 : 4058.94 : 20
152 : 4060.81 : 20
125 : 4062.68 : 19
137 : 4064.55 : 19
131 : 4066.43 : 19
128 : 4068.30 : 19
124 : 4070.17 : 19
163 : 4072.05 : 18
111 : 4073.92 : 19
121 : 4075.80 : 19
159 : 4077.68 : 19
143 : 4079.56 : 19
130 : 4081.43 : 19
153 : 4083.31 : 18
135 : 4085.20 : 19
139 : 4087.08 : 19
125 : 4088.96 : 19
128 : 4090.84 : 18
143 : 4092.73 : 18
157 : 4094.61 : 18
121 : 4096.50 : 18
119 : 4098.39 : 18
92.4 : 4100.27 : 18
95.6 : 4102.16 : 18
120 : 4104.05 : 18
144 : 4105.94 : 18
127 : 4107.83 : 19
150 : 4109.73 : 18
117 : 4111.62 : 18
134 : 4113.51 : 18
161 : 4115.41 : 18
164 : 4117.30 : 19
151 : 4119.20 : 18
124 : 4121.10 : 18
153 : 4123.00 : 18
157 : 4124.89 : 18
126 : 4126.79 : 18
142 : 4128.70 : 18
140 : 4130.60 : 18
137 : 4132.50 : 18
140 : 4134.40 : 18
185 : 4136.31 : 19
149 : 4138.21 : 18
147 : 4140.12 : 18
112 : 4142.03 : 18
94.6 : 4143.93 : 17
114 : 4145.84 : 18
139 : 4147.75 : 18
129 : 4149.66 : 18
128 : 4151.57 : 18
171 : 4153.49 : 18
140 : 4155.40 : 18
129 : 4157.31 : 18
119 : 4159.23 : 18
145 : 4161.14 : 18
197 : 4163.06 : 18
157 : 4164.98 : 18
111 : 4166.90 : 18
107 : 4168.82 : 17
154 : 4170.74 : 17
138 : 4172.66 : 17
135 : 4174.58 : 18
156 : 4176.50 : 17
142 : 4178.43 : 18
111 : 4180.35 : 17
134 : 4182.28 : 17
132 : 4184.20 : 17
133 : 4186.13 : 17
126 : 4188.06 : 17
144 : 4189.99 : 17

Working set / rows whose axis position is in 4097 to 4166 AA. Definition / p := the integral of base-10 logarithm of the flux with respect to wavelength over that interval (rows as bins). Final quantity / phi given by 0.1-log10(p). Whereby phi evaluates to -2.07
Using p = 147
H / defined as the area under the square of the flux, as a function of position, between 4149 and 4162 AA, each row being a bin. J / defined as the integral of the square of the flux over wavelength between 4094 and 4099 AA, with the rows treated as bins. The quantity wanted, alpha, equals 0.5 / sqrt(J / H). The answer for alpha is 0.84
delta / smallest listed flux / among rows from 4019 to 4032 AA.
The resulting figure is 114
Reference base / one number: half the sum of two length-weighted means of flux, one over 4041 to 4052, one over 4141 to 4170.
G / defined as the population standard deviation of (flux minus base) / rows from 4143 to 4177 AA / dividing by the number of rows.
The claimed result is 24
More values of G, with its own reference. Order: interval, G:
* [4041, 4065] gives 15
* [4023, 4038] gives 14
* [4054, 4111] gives 17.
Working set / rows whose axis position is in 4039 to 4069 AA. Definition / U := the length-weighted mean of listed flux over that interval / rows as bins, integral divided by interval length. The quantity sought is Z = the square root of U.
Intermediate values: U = 135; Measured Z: 11.6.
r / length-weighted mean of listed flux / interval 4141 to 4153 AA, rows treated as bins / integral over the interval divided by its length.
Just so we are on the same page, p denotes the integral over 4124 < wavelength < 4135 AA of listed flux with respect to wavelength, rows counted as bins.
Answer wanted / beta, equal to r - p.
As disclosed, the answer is -1421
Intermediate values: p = 1543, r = 122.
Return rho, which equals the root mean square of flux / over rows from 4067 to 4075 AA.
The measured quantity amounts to 133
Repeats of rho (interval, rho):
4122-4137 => 148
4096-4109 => 118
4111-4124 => 144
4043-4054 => 136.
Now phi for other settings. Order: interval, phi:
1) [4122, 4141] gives -1.51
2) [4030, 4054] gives -1.61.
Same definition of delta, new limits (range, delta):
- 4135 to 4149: 94.6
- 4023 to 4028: 128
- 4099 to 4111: 92.4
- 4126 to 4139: 126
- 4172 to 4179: 135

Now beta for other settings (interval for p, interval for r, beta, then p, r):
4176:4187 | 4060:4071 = -1339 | 1471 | 133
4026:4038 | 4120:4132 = -1428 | 1569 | 140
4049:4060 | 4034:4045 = -1315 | 1458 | 143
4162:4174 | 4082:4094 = -1586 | 1724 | 137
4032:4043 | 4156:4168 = -1401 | 1543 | 142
